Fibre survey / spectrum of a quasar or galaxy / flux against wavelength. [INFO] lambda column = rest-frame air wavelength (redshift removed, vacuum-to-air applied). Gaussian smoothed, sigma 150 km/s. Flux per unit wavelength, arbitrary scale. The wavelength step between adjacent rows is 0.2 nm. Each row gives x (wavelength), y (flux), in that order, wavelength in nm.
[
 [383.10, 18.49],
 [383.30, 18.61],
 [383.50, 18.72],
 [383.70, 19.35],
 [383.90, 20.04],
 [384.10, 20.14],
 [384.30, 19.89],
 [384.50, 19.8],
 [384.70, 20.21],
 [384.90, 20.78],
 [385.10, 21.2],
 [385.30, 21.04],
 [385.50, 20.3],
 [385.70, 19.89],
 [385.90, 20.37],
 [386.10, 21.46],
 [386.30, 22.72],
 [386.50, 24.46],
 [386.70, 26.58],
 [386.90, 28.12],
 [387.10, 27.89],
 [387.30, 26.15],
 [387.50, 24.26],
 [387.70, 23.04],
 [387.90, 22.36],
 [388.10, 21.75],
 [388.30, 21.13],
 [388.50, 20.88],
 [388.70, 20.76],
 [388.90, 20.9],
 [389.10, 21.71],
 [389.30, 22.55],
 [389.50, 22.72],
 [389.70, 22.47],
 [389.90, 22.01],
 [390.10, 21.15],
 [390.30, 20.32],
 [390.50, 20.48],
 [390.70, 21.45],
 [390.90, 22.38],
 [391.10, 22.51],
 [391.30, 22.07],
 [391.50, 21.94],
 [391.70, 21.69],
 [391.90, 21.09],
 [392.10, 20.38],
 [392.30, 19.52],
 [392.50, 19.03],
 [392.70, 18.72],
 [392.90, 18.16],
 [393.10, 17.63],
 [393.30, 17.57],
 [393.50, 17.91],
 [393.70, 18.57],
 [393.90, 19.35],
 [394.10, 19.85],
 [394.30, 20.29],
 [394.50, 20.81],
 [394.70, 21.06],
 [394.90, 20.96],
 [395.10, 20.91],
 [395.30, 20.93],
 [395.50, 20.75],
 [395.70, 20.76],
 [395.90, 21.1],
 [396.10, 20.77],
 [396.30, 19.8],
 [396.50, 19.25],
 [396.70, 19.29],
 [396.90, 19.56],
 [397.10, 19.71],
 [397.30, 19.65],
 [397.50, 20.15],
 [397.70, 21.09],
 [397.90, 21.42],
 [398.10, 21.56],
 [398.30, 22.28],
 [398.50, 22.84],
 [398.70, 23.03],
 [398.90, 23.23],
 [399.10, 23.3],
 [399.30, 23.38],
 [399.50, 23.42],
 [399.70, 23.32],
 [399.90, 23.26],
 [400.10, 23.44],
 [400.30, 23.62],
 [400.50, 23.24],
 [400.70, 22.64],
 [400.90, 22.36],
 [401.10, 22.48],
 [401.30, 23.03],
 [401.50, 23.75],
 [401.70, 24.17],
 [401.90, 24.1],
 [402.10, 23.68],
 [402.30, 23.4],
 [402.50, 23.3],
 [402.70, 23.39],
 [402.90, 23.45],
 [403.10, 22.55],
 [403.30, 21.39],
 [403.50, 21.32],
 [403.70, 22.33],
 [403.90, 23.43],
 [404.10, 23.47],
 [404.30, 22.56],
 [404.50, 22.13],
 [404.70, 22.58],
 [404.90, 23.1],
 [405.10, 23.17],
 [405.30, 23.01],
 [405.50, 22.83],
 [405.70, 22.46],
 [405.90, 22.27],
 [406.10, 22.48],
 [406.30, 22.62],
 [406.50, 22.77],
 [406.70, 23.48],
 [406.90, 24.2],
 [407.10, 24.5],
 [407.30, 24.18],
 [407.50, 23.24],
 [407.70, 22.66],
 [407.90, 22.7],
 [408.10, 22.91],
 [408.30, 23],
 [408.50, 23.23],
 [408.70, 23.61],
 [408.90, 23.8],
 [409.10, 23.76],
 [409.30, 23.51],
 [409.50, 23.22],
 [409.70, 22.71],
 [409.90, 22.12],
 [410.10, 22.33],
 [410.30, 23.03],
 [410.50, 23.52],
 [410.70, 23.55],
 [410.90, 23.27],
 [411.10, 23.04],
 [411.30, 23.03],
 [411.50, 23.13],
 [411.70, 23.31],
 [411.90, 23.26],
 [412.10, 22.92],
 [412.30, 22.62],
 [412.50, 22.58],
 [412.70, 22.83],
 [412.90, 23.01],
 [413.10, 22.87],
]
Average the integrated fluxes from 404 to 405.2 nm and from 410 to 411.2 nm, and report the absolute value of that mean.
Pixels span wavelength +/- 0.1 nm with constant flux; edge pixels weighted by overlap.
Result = 27.6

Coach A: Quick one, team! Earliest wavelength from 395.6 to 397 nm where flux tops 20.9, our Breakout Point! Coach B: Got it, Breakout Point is 395.90 nm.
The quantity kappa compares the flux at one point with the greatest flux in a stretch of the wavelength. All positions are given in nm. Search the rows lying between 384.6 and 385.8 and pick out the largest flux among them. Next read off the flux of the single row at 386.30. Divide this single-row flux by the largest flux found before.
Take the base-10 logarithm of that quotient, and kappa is 0.03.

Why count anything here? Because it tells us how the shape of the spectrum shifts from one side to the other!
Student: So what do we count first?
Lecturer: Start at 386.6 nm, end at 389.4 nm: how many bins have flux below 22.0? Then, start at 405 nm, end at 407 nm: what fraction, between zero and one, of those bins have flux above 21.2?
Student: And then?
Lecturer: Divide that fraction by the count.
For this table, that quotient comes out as 0.17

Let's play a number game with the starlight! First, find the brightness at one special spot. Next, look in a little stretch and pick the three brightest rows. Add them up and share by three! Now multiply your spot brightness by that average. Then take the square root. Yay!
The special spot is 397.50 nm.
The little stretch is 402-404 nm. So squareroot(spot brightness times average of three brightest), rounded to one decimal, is 21.8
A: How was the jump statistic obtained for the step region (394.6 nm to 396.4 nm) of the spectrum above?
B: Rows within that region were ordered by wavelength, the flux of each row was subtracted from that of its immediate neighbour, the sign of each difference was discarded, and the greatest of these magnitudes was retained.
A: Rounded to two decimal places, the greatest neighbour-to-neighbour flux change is 0.97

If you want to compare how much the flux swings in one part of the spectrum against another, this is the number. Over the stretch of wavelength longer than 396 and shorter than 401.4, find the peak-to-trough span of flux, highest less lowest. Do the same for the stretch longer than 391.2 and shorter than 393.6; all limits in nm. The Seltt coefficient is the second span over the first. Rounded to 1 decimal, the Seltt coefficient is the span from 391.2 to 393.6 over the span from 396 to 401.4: 1.0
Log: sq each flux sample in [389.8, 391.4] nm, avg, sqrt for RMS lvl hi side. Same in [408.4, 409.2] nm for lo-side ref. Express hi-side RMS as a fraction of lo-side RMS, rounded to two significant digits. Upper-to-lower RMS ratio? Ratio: 0.91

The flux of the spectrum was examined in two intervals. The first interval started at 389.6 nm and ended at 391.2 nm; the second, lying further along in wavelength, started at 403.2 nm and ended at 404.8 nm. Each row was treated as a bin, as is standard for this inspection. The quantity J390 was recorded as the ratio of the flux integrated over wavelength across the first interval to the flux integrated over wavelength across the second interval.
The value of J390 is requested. 0.96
